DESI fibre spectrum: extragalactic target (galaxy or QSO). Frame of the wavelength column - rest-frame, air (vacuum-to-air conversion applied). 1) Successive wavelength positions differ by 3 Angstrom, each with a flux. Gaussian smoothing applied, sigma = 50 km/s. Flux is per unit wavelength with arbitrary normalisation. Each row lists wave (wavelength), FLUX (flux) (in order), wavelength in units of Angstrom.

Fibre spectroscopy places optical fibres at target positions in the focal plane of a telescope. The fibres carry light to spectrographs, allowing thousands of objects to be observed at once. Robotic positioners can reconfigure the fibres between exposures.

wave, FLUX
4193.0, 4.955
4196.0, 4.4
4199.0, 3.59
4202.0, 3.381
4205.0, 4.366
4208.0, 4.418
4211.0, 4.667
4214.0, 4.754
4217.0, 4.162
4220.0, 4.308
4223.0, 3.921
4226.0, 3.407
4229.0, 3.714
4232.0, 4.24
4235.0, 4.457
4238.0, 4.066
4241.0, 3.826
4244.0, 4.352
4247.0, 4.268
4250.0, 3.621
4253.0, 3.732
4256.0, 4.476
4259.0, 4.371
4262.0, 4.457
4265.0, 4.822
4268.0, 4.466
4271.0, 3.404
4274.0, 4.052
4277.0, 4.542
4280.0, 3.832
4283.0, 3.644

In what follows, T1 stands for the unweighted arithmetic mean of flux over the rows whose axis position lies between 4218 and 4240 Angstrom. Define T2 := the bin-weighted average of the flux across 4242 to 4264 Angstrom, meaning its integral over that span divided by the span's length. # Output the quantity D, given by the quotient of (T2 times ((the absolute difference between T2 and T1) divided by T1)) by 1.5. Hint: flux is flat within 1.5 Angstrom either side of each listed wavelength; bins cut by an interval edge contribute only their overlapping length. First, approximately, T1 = 4.02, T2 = 4.19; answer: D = 0.12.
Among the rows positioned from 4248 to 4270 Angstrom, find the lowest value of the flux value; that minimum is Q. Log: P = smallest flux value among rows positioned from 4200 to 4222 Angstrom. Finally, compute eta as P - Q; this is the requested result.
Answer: -0.240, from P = 3.381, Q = 3.621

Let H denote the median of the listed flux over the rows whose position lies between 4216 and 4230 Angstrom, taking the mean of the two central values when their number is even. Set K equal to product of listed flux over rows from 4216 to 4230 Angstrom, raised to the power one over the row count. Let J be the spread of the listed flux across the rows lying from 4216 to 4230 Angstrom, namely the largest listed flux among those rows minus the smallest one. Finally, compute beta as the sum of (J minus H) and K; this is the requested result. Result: 0.87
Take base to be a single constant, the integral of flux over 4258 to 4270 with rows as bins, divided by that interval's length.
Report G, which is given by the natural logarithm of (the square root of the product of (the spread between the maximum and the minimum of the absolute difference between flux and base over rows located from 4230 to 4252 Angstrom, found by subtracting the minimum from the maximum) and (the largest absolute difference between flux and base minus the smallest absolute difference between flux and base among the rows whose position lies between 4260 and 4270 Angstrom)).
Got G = -0.7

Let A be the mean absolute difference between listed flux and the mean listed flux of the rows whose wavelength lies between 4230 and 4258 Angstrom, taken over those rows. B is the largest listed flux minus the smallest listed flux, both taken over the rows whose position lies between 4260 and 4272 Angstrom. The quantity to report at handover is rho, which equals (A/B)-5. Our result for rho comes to -4.81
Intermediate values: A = 0.27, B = 1.42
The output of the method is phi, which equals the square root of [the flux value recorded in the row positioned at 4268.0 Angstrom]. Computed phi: 2.11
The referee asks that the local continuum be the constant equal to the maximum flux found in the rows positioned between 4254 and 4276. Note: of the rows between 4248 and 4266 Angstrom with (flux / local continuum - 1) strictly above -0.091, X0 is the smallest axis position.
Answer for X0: 4256.0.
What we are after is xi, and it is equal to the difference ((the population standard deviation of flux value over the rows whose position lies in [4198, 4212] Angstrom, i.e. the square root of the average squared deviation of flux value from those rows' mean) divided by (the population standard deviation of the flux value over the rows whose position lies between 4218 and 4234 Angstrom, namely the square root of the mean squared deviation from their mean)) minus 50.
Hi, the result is -48.5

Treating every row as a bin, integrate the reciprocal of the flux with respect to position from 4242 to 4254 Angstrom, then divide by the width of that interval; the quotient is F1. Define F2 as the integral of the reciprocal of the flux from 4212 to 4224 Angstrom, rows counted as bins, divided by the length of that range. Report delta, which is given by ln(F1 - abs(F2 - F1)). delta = -1.46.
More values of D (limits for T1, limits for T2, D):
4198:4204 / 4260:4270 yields 0.89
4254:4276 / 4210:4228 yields 0.08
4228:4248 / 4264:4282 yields 0.01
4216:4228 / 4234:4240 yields 0.18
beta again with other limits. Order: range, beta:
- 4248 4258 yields 1.05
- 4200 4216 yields 1.24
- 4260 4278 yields 1.22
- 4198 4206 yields 1.15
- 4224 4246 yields 0.98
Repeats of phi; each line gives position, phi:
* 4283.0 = 1.91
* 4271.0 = 1.84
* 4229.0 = 1.93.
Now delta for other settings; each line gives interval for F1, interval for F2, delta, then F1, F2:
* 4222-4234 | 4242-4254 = -1.38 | 0.262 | 0.252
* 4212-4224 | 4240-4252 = -1.54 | 0.233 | 0.251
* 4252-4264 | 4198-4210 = -1.55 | 0.234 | 0.255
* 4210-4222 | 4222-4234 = -1.66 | 0.226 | 0.262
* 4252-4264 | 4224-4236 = -1.56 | 0.234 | 0.257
